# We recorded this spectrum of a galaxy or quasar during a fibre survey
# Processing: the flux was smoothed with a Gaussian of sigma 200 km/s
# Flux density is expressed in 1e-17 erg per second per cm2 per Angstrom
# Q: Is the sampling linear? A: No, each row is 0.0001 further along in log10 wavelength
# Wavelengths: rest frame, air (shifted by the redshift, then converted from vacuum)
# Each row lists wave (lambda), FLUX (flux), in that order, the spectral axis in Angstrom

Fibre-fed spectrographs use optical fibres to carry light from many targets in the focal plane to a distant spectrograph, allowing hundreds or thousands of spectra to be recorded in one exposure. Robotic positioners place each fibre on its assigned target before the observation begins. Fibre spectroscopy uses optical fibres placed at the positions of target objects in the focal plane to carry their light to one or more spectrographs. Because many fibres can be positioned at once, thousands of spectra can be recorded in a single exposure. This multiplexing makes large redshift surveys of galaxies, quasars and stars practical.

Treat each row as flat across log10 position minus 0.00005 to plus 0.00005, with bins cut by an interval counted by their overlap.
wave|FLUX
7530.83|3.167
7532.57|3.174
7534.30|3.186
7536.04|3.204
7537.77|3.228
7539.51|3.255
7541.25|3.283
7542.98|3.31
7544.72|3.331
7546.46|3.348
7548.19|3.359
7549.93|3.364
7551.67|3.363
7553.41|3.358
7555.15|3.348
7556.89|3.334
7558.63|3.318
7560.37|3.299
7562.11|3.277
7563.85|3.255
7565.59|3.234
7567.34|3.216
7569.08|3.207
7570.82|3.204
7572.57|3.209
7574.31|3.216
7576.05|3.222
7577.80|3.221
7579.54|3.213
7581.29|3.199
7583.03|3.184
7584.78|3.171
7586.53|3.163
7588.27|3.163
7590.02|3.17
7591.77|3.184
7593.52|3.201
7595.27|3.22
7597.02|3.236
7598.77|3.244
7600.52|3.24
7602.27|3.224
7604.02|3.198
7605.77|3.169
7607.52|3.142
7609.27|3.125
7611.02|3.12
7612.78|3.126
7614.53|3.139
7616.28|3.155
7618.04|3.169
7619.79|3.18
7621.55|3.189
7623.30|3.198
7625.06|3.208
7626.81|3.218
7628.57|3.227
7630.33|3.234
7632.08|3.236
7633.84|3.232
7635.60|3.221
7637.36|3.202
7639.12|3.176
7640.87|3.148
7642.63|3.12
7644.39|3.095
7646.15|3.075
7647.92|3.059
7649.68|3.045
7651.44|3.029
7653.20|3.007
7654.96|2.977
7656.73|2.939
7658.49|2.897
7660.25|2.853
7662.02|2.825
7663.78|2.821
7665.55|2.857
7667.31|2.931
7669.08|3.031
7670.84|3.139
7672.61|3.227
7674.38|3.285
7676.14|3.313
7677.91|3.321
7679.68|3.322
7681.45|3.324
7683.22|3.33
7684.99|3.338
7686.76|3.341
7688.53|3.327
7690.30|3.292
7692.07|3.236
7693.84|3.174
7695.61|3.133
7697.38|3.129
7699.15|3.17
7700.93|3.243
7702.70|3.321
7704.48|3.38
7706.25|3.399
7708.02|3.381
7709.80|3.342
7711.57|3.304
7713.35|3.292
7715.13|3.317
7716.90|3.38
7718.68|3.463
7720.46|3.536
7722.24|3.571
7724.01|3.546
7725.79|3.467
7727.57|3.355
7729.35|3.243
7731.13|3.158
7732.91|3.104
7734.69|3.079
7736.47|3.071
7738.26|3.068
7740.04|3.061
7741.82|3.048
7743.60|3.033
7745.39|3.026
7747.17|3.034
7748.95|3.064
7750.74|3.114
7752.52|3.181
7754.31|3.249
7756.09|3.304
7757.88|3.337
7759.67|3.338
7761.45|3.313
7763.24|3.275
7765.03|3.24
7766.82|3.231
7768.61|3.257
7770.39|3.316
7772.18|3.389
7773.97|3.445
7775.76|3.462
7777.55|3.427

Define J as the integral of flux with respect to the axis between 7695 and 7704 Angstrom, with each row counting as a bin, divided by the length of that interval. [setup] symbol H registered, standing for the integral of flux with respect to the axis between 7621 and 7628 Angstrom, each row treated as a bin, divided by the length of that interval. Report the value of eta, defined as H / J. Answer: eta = 1.00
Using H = 3.21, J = 3.208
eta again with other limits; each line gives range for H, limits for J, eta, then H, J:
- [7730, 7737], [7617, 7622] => 0.98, 3.11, 3.173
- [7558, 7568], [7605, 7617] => 1.04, 3.27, 3.140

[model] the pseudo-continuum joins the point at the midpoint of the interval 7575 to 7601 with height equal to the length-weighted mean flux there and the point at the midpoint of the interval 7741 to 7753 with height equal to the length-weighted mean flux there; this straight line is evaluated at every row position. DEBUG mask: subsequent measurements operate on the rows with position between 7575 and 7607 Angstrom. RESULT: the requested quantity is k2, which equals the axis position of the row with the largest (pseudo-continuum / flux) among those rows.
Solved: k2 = 7586.53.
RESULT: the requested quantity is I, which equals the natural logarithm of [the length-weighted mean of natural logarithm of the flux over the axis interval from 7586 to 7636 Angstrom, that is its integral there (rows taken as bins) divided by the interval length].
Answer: 0.149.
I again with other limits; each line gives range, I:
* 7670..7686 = 0.174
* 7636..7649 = 0.131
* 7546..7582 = 0.170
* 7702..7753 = 0.164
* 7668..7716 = 0.170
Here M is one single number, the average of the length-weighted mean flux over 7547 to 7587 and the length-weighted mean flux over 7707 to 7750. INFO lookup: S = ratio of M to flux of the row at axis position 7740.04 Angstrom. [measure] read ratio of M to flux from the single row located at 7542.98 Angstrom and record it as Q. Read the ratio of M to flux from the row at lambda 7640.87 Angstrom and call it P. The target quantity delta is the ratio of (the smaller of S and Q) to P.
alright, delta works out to 0.95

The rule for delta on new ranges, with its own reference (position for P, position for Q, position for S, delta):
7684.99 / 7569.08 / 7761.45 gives 1.01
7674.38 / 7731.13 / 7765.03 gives 1.01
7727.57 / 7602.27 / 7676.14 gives 1.01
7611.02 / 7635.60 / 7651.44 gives 0.97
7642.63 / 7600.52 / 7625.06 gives 0.96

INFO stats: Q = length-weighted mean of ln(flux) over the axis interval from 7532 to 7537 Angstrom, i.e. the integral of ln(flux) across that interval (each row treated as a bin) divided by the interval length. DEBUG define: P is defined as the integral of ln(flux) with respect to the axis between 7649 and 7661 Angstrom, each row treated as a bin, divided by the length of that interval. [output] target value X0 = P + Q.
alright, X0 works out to 2.25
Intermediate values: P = 1.09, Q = 1.16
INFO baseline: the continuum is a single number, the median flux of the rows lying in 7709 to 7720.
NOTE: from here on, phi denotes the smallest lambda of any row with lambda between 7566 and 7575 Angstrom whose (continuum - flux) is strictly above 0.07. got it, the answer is 7567.34 Angstrom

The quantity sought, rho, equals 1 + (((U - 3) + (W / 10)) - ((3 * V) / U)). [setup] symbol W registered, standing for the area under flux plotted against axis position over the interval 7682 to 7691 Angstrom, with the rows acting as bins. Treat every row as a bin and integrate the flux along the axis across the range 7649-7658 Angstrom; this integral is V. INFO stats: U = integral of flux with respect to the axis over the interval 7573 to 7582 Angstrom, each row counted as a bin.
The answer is 27.1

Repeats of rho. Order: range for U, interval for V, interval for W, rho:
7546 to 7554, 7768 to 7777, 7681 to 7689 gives 24.2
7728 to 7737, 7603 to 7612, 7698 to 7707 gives 26.3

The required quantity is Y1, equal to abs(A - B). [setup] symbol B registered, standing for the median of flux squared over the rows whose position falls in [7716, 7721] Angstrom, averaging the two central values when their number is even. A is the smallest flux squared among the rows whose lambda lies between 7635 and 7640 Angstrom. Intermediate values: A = 10.1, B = 12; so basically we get 1.9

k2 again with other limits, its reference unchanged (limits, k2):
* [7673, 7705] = 7697.38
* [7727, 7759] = 7745.39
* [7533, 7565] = 7534.30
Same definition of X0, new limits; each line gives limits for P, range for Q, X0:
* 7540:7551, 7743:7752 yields 2.32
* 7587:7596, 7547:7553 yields 2.37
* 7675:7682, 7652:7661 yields 2.28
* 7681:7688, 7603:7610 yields 2.36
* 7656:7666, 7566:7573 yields 2.22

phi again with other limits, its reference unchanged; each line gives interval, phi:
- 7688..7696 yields 7692.07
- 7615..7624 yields 7616.28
